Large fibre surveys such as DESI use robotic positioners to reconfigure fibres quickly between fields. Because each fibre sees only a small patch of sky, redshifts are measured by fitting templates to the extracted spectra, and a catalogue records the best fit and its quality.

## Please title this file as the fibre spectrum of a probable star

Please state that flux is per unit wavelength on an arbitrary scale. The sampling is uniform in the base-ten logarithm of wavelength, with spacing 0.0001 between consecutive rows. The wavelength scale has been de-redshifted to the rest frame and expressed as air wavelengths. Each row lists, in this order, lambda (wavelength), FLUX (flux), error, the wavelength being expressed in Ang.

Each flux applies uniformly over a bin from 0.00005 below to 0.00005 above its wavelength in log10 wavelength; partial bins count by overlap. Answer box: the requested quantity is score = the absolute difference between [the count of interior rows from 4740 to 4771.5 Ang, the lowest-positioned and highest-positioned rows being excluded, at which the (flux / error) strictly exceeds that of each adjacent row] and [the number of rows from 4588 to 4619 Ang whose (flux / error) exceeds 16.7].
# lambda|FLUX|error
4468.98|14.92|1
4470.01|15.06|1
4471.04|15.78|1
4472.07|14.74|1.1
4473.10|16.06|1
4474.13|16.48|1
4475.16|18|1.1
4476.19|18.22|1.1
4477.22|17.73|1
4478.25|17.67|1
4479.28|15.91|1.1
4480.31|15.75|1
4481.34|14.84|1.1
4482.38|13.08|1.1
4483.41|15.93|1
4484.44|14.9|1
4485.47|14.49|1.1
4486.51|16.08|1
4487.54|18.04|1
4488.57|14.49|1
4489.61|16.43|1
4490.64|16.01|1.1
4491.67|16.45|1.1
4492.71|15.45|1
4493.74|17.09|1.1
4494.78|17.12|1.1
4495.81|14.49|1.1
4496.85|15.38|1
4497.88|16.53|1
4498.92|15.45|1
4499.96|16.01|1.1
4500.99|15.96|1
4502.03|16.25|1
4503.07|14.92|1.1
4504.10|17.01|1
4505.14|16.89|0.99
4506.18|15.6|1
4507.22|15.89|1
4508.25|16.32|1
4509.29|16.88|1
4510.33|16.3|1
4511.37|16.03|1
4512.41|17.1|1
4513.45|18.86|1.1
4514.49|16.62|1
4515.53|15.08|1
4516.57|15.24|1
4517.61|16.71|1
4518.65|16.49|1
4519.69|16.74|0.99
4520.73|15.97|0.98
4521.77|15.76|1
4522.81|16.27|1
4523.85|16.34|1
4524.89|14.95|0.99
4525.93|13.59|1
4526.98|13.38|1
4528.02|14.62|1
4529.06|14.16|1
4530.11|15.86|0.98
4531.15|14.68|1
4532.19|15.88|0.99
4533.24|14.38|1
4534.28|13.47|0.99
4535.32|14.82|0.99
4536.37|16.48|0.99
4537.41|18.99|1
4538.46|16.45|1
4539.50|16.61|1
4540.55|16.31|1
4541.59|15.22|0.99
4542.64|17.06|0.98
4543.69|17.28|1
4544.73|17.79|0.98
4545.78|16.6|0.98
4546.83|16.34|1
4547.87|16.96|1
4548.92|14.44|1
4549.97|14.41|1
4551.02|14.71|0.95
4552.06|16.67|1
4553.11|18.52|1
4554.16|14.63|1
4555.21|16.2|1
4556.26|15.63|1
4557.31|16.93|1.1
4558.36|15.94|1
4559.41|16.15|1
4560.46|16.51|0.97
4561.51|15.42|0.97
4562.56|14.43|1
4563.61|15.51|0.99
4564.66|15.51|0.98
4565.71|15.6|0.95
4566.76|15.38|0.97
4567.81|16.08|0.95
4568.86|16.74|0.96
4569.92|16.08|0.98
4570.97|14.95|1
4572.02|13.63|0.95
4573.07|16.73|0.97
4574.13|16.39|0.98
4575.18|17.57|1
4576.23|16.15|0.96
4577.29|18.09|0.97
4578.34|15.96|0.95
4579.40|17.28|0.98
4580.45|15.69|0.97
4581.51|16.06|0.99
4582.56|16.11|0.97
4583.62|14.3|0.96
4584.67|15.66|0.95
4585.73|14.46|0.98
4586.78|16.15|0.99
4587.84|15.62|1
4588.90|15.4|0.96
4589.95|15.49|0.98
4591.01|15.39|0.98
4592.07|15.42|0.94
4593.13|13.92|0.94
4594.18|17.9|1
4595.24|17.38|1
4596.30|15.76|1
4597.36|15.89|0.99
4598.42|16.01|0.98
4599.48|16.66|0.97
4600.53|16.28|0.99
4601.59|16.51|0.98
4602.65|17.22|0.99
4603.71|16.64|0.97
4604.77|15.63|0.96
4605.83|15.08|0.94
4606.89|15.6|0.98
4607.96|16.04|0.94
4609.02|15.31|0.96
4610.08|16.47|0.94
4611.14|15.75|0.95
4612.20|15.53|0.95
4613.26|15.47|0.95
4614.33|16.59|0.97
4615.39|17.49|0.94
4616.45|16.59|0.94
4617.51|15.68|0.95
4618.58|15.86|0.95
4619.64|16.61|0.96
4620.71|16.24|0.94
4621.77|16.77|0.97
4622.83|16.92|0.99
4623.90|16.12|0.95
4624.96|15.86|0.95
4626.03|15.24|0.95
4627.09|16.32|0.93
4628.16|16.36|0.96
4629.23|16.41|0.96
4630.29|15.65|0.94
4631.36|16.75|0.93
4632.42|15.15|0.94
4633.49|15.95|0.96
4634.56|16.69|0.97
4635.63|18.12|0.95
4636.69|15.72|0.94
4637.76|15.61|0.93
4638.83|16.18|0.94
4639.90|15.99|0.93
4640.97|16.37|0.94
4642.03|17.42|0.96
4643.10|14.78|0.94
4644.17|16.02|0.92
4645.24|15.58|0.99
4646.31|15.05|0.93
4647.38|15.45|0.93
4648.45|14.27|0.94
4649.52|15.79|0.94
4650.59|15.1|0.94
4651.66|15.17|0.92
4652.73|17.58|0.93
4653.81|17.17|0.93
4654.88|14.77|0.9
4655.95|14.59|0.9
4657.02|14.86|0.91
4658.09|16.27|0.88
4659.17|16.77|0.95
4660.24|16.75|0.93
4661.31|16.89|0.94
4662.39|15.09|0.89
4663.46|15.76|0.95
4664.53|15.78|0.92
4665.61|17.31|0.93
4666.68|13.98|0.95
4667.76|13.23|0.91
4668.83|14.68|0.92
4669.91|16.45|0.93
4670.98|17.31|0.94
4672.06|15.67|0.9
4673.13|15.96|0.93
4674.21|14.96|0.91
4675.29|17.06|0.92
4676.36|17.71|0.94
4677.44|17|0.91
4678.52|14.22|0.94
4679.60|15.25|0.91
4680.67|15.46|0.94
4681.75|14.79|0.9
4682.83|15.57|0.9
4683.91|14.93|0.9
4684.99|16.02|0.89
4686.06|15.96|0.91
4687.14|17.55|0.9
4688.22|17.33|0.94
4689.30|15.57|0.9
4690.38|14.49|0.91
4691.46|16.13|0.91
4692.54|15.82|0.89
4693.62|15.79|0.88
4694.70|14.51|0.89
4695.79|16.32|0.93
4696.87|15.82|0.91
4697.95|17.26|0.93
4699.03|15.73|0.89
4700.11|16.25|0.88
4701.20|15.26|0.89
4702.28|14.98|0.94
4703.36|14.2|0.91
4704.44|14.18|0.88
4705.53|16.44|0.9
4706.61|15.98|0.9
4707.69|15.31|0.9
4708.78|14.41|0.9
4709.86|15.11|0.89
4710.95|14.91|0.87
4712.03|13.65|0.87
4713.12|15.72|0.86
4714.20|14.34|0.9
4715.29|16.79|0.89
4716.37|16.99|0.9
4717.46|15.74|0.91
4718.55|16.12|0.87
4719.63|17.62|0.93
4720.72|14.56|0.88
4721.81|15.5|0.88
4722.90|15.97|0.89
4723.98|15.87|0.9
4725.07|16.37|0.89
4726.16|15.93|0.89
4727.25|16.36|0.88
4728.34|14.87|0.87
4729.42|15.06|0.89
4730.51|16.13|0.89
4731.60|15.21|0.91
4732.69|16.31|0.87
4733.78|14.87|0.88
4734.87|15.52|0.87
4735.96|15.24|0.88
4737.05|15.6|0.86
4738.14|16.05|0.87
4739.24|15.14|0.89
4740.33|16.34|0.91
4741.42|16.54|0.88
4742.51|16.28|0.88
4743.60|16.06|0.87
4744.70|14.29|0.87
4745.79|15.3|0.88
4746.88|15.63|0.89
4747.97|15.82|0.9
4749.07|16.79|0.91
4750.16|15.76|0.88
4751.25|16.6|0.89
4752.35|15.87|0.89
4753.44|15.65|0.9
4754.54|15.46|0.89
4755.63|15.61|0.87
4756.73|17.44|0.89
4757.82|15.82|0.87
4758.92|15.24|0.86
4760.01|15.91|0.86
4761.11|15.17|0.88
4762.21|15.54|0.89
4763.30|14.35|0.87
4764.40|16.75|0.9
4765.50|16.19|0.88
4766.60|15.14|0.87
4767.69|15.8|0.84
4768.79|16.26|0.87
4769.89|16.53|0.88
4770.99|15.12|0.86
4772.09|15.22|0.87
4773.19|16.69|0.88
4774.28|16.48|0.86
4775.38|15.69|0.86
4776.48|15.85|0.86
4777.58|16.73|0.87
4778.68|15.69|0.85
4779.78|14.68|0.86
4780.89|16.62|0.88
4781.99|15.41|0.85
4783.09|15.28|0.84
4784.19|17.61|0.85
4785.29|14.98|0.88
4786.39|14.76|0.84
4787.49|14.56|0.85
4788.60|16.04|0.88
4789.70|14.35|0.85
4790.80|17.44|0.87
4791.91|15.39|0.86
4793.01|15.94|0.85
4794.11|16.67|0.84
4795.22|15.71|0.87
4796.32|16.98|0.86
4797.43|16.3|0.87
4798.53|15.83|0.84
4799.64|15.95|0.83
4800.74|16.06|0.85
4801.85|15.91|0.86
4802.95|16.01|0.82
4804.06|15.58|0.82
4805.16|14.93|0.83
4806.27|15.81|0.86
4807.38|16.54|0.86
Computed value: 2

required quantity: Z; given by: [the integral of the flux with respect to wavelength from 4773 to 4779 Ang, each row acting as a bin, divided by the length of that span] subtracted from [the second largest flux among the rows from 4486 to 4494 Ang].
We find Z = 0.89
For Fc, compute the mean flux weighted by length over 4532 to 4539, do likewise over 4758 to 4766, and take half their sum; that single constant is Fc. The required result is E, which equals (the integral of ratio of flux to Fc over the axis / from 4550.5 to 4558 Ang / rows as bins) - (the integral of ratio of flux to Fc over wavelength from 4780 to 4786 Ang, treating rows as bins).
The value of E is 1.7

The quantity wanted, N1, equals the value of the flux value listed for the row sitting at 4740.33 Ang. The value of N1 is 16.34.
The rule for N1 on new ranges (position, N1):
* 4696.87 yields 15.82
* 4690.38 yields 14.49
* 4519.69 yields 16.74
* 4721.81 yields 15.5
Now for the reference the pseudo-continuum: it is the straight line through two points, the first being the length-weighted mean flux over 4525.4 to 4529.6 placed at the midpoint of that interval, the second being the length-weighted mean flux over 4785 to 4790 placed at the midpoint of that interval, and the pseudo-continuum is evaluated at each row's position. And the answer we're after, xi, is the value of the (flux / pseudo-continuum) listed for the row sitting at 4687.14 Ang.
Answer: 1.21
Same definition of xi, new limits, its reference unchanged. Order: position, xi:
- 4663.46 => 1.09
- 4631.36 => 1.17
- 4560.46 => 1.17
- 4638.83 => 1.13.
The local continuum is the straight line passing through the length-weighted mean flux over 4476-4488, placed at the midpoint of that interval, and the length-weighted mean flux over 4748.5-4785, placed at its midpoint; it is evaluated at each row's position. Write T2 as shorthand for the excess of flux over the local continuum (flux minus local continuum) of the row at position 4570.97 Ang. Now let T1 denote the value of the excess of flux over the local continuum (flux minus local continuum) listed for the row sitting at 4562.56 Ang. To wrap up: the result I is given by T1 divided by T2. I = 1.5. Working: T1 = -1.5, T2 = -1.0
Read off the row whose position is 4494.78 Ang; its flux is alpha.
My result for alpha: 17.12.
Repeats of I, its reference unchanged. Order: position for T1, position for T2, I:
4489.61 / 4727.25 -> 1.0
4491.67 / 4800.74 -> 2.7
